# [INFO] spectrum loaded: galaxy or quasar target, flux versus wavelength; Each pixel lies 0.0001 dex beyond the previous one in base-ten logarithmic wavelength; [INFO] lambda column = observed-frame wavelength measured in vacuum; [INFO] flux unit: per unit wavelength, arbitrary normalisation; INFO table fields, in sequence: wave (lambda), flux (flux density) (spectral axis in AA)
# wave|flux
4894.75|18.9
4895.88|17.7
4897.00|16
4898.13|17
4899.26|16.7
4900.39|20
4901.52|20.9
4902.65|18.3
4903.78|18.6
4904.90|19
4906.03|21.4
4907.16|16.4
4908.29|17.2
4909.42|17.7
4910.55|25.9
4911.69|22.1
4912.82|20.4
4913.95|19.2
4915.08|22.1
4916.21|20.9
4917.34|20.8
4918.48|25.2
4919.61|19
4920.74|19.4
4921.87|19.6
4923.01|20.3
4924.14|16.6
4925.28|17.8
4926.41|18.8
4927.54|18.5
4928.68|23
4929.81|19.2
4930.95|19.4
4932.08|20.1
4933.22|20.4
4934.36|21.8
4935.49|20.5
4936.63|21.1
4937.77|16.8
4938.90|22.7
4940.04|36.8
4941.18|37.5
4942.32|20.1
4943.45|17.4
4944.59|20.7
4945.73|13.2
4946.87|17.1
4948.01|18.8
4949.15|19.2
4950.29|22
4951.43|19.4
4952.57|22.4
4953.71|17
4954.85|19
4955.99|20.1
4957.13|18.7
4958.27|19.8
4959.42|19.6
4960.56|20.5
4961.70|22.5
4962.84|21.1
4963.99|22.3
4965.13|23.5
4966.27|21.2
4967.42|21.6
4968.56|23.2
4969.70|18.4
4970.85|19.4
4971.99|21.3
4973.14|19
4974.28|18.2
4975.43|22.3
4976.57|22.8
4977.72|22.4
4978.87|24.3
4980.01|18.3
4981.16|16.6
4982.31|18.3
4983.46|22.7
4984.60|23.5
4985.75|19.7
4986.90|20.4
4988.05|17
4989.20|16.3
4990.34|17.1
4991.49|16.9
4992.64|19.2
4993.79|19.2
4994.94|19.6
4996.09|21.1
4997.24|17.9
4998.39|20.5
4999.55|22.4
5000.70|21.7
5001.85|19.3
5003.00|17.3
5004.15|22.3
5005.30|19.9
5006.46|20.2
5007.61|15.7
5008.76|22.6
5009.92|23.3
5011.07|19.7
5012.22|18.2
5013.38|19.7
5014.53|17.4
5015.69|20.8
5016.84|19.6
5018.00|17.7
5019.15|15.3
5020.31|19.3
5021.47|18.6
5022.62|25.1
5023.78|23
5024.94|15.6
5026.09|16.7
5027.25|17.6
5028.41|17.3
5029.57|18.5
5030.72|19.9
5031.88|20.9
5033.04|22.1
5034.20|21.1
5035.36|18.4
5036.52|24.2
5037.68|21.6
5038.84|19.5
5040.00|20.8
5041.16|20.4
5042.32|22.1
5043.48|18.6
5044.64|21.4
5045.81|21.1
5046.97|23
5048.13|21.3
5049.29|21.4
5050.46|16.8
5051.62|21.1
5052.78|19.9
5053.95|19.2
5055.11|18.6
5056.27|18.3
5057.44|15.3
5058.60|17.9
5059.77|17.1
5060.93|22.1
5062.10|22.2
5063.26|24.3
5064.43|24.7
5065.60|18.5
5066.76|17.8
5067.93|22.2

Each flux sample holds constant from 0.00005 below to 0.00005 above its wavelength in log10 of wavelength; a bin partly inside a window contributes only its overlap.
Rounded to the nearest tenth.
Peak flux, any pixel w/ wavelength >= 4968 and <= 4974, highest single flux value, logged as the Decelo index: 23.2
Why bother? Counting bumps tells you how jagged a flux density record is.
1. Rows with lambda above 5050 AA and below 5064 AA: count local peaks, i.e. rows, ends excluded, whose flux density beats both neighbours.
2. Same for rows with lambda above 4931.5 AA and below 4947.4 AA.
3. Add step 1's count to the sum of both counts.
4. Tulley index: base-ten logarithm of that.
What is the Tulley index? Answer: 0.90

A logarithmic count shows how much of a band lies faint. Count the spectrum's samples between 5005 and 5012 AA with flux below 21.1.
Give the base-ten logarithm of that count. 0.60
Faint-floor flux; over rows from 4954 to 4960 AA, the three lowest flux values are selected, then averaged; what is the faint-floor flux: 19.1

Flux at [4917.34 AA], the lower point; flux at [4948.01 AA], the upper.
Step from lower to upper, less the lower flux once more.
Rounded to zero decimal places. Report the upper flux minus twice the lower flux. -23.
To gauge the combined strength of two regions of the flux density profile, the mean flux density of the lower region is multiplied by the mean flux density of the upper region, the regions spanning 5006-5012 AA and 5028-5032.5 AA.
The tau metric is 389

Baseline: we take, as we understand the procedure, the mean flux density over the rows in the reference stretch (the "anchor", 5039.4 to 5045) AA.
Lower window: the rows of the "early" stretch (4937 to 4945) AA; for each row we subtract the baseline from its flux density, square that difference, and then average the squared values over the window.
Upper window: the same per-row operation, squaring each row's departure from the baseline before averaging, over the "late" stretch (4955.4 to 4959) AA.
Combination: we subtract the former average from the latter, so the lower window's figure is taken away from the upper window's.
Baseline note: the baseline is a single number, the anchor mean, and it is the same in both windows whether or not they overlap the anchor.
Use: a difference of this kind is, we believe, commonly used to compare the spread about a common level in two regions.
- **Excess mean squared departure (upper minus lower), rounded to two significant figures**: -80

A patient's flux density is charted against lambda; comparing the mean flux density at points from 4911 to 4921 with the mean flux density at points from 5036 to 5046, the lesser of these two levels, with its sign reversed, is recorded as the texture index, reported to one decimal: -21.0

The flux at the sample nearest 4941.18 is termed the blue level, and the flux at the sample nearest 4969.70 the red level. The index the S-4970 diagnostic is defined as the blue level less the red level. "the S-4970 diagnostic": 19.1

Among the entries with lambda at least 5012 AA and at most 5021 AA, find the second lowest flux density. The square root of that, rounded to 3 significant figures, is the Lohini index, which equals 4.17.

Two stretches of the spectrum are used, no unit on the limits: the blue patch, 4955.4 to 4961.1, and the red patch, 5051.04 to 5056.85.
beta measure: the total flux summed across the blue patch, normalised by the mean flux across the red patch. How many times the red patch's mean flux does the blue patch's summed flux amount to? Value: 5.1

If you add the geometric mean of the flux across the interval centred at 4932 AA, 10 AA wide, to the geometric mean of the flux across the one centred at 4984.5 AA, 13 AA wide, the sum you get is 39.7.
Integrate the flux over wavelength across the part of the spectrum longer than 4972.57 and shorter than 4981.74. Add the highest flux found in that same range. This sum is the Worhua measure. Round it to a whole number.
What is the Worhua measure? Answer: 212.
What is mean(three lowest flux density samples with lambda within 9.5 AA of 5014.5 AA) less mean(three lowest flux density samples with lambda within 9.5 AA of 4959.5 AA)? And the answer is -2.1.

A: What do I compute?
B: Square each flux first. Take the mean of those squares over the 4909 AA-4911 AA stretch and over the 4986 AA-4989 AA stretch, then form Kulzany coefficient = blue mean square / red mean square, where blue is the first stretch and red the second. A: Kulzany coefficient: 1.4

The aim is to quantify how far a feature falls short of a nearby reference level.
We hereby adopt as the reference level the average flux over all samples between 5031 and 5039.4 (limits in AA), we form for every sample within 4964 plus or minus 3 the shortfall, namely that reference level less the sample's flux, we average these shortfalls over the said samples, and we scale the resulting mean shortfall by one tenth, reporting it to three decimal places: -0.101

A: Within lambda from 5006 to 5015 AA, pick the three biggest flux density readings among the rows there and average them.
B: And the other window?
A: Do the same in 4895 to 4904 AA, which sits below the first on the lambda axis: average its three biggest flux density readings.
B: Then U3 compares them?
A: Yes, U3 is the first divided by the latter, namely 1.11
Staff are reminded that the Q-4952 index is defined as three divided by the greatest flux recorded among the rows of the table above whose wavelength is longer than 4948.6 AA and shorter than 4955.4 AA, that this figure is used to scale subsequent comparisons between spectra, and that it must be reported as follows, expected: 0.134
